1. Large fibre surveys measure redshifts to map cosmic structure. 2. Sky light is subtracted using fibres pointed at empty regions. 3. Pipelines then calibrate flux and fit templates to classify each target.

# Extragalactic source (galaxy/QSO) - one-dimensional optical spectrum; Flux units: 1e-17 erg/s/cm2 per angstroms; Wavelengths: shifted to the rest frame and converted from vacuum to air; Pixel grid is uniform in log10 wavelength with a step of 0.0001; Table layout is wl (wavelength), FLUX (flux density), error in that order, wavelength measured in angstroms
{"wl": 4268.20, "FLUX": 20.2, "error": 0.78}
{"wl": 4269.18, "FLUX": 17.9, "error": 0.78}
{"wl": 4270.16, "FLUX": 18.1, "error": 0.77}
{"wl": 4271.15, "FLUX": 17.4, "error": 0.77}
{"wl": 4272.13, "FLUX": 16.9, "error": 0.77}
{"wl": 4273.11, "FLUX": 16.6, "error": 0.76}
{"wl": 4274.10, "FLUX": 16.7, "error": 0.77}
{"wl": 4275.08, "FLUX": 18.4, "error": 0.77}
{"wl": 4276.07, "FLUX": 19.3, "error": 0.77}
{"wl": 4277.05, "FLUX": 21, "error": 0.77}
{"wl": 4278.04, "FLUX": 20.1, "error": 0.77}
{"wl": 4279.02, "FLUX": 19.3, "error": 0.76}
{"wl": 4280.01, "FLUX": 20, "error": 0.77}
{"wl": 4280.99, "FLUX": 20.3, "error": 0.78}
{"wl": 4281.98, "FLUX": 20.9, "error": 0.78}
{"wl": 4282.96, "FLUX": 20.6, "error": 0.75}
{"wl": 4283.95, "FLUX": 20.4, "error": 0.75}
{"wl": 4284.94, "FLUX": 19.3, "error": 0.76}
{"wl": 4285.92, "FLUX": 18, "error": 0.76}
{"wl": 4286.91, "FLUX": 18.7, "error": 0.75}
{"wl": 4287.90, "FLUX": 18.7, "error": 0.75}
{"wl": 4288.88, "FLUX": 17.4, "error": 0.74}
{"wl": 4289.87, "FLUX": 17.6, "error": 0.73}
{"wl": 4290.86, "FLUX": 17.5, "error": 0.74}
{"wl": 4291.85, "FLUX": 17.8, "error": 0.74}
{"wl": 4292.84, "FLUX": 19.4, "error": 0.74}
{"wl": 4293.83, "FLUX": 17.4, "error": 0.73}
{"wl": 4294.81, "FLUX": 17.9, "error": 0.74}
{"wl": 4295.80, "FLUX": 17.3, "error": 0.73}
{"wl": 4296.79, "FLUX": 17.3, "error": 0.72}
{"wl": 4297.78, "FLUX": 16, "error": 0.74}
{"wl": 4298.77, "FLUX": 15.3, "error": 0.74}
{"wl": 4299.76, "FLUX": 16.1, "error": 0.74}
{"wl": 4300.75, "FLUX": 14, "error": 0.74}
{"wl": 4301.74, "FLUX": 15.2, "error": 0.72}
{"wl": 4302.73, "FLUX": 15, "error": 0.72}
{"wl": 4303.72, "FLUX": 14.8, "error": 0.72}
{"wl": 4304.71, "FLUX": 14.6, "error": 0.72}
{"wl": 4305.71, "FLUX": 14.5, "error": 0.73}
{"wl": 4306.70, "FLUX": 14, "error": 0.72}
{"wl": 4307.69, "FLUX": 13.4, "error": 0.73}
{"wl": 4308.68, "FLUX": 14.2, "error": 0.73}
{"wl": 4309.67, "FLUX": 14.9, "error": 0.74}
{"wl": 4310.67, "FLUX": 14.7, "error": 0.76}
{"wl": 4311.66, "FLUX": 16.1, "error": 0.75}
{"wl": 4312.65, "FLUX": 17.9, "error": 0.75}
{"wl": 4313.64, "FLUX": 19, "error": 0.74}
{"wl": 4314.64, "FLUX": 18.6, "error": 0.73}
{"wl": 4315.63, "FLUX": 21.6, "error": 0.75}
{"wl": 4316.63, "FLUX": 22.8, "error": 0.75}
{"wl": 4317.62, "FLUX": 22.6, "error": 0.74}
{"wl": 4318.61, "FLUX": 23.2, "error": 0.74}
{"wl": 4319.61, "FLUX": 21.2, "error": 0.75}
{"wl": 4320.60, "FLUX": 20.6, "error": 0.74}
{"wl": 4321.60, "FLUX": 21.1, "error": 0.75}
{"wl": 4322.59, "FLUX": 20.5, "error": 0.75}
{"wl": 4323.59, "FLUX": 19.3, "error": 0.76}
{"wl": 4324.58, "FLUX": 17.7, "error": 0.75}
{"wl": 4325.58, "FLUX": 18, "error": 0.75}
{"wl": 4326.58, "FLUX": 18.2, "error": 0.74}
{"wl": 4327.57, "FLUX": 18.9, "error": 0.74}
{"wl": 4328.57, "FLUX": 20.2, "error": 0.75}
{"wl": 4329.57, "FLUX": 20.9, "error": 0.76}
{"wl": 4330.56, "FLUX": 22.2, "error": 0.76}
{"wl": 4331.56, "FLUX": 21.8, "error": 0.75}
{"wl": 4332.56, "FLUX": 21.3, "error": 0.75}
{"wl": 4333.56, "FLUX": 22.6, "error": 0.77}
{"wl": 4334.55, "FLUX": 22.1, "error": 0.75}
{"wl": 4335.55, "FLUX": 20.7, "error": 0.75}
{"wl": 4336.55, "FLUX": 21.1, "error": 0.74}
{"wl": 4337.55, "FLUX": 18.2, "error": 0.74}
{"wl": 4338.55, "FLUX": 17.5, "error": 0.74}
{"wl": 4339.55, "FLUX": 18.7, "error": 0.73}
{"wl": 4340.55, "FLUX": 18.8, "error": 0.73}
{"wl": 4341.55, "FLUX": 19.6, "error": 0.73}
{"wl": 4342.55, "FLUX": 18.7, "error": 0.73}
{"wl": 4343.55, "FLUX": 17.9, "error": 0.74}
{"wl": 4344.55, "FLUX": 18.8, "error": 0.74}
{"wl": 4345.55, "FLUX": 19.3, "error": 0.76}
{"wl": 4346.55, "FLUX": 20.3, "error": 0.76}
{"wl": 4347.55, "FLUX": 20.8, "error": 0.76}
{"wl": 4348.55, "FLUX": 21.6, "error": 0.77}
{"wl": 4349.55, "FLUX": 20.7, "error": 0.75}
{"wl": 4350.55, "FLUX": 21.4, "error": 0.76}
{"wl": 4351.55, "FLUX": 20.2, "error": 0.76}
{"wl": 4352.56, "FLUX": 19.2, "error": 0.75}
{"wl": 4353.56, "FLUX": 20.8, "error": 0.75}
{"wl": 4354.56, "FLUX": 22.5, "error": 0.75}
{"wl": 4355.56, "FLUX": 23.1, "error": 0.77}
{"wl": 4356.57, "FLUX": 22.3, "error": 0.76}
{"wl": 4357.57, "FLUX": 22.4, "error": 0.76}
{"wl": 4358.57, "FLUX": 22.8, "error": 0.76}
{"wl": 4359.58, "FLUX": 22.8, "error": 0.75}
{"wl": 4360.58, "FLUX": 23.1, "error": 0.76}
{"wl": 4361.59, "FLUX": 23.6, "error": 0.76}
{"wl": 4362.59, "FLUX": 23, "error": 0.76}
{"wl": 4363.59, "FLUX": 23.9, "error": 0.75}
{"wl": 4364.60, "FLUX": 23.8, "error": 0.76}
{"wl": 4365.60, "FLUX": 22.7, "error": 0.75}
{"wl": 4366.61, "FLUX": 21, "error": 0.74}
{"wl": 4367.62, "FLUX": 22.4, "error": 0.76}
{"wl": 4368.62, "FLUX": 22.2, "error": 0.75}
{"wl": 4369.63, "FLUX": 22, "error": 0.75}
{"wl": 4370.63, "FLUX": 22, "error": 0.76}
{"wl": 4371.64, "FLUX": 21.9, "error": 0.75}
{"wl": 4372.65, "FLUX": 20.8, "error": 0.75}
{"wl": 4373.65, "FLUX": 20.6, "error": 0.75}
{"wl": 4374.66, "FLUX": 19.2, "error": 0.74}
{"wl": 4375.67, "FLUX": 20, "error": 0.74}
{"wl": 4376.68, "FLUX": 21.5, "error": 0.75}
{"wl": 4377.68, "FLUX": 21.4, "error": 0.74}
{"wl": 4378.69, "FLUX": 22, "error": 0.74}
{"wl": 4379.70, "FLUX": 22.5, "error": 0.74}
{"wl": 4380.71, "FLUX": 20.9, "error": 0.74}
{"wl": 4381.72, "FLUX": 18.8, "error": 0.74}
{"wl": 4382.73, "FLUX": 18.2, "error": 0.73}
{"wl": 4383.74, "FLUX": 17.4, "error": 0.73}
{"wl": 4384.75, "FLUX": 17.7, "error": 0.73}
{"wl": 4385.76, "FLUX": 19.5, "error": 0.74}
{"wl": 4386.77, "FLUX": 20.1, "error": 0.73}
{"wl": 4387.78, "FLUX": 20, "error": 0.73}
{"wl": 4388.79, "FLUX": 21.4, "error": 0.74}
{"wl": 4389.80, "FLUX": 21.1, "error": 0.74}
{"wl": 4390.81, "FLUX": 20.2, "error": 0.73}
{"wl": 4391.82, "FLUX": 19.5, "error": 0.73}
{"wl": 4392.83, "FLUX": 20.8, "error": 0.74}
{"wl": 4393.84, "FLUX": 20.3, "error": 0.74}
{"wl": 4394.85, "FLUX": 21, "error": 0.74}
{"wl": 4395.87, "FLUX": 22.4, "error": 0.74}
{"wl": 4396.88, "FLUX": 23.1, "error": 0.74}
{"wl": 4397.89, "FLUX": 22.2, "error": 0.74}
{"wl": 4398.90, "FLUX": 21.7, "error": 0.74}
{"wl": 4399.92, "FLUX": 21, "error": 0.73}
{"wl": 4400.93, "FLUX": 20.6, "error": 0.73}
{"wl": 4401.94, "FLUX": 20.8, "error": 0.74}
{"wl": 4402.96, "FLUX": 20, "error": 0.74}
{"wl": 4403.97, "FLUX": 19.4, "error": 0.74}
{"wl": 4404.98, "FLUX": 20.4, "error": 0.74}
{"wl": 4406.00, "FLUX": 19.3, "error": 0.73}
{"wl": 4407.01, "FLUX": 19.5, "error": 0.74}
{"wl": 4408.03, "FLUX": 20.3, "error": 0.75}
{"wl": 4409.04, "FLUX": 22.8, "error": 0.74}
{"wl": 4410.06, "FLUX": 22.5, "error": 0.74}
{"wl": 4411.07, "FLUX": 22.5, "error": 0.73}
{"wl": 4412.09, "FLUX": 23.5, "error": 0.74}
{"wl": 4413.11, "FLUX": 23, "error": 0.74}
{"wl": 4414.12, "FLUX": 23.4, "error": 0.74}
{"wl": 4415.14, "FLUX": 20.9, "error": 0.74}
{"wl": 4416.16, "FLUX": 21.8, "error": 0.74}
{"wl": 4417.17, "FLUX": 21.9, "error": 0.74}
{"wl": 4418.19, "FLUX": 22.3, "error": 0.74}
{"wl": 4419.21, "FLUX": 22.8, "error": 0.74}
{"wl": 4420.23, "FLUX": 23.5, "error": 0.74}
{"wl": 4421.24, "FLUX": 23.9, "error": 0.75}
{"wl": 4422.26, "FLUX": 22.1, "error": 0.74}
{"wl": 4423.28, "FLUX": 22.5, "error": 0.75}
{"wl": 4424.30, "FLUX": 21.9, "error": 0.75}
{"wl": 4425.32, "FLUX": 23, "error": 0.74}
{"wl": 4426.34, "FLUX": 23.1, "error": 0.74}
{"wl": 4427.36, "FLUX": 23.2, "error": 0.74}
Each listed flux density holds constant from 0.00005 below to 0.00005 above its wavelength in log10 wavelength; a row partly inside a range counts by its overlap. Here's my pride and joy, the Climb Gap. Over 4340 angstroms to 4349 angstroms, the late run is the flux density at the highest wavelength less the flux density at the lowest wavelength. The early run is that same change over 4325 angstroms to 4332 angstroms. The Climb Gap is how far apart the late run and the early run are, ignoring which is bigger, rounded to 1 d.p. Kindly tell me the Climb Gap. 1.0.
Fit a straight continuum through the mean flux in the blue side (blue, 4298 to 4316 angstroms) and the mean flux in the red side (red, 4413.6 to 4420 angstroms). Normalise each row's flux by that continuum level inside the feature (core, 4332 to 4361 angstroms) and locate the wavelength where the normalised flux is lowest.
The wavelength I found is 4338.55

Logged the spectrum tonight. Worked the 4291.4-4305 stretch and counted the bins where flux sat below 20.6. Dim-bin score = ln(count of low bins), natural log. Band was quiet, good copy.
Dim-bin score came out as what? 2.6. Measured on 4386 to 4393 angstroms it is 1.4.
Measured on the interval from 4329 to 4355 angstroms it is 2.5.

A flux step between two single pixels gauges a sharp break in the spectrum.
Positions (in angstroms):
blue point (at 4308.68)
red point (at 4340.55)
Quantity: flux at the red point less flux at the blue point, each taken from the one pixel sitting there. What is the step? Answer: 4.6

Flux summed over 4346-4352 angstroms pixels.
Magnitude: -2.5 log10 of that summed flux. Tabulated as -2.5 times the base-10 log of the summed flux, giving -5.24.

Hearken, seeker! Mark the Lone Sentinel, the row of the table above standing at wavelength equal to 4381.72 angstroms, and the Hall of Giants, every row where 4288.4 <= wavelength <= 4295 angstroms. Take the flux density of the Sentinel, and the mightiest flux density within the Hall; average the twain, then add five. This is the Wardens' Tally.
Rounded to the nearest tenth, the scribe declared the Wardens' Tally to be 24.1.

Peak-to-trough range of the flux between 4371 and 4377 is 2.7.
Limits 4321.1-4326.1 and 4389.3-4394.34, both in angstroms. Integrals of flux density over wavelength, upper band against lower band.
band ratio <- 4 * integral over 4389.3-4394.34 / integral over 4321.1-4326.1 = 4.3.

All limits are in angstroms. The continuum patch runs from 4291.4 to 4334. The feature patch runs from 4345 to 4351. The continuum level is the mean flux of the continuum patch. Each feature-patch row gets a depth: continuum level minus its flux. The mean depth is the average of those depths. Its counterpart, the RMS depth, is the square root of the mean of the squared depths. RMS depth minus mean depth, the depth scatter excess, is 5.2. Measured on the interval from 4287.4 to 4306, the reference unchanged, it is 0.6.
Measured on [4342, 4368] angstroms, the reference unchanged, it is 7.1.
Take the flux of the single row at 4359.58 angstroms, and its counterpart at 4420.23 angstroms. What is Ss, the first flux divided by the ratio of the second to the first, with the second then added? 46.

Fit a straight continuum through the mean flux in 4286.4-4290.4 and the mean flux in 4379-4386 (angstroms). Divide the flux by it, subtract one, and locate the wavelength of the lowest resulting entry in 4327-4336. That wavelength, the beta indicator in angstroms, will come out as 4327.57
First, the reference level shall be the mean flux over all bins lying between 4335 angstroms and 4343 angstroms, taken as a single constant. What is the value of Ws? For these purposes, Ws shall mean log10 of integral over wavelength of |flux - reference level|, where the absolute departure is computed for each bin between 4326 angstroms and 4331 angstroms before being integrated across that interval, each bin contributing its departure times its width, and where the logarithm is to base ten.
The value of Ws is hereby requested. 0.8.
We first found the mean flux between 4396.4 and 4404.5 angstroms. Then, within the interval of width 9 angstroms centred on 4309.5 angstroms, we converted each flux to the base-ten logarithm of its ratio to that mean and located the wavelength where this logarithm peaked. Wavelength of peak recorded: 4313.64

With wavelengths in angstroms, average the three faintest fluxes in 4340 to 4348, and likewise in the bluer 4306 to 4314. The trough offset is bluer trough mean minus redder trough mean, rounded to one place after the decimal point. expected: -4.6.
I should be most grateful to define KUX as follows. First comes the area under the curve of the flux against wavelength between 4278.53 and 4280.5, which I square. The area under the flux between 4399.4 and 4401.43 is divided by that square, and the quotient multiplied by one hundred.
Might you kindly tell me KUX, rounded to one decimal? 2.8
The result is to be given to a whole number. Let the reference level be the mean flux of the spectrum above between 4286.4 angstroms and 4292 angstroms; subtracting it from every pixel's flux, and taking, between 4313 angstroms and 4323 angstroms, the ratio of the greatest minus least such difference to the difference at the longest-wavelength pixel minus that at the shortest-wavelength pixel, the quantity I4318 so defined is 3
